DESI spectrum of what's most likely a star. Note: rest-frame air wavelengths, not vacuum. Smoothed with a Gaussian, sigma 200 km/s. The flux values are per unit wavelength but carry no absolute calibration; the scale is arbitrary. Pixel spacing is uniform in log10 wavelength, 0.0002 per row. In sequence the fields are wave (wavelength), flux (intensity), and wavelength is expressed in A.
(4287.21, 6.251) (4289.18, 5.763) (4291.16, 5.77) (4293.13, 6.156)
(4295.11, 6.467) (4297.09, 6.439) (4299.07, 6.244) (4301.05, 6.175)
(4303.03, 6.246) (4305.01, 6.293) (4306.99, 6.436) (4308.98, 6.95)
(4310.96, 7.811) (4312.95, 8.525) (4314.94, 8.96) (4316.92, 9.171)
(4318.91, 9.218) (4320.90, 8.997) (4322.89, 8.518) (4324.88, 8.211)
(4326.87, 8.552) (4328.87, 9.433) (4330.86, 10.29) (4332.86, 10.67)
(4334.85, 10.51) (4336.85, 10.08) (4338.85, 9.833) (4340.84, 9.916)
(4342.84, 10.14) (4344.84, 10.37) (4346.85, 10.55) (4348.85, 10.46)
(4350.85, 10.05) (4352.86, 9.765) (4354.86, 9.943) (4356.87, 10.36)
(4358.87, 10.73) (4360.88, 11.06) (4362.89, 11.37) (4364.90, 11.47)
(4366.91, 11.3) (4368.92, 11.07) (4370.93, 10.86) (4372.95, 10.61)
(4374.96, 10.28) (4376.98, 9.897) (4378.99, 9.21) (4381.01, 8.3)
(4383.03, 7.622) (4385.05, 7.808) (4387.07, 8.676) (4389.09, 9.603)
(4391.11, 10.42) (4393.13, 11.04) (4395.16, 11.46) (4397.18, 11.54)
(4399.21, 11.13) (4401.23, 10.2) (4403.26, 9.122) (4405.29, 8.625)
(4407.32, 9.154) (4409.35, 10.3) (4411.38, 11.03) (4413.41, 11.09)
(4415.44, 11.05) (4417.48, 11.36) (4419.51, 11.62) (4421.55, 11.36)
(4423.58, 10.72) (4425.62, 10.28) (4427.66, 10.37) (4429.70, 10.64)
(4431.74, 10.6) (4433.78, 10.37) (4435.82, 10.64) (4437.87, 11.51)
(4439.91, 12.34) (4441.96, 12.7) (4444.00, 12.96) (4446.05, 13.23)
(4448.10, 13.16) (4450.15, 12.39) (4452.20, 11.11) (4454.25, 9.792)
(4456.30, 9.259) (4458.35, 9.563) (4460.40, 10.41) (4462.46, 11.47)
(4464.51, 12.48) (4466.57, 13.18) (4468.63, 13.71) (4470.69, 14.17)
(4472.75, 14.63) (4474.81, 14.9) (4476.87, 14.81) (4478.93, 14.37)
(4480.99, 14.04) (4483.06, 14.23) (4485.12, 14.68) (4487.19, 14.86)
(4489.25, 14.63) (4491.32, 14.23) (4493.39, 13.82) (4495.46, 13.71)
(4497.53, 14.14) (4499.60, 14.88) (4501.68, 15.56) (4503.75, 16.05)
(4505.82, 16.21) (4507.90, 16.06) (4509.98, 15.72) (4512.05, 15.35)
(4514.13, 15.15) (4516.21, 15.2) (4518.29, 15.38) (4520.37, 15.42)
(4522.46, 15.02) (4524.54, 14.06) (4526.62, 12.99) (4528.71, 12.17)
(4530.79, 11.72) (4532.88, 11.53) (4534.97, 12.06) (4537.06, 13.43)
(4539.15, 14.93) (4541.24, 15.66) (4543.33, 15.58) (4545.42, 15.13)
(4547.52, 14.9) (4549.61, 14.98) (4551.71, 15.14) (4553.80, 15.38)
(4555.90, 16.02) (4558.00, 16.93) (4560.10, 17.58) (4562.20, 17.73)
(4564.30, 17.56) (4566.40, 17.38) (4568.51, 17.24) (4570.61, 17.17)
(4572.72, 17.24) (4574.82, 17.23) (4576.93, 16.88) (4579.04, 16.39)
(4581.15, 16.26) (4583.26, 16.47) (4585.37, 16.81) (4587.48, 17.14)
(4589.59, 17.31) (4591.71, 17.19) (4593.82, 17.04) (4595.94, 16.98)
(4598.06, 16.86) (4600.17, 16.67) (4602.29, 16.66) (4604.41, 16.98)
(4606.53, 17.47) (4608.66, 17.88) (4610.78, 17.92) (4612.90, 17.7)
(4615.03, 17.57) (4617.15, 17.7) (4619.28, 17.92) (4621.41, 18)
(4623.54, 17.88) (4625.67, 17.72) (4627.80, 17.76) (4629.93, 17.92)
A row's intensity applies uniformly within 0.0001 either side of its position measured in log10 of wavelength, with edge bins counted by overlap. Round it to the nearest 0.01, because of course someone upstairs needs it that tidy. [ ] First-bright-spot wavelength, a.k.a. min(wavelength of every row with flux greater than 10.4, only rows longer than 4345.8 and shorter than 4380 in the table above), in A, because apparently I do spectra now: 4346.85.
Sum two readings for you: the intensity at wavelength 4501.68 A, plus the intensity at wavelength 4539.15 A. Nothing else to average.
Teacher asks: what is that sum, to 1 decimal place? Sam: 30.5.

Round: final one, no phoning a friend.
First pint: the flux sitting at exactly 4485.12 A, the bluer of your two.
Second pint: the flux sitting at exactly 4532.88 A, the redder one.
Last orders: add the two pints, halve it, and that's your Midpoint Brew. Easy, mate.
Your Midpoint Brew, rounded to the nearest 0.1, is 13.1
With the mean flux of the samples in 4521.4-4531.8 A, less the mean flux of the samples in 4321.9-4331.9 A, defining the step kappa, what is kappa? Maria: 4.2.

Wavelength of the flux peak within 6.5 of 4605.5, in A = 4610.78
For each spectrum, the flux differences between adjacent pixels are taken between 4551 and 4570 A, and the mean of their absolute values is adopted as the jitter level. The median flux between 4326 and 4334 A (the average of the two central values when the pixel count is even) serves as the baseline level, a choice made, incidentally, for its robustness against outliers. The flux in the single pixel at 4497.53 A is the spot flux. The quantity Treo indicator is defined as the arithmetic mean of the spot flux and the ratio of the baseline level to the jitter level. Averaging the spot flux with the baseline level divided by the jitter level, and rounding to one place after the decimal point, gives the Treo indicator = 19.9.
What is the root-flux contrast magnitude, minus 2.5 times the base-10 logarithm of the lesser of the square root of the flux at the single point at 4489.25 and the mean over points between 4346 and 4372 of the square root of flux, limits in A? -1.29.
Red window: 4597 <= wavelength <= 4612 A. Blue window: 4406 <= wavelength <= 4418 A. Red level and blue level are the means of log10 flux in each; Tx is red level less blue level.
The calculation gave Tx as 0.21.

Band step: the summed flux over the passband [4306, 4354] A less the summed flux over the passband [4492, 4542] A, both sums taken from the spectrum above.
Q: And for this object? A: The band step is -123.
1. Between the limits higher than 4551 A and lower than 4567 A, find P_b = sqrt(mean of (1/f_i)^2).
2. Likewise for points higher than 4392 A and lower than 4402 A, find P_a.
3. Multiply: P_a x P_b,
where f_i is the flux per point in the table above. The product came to 0.0054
